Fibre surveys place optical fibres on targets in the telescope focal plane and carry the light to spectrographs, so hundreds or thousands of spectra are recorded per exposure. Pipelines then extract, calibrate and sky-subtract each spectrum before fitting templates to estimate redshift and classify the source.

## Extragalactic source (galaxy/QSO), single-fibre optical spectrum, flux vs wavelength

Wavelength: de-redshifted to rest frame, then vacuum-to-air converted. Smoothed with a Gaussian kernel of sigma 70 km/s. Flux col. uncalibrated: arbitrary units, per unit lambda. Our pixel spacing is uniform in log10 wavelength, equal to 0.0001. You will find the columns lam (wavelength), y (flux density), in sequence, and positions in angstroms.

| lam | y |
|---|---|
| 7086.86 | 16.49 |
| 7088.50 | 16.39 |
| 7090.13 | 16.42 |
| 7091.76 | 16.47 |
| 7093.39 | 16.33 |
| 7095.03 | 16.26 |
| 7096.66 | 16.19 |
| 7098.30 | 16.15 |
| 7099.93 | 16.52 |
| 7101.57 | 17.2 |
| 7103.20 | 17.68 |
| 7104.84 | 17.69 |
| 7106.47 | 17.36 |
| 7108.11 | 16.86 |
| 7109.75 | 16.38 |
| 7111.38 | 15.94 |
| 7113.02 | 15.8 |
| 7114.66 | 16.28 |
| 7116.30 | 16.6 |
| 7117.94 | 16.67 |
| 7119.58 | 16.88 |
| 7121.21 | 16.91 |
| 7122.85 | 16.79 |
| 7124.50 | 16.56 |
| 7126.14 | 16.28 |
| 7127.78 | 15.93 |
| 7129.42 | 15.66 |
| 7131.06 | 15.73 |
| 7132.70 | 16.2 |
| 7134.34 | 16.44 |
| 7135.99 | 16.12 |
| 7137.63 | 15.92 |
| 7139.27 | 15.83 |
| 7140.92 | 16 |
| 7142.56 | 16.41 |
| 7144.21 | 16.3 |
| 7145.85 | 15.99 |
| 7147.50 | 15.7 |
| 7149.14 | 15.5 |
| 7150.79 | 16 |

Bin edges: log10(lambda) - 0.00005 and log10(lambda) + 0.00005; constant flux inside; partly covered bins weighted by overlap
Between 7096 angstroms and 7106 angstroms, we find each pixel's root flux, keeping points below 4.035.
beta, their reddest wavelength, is 7098.30 angstroms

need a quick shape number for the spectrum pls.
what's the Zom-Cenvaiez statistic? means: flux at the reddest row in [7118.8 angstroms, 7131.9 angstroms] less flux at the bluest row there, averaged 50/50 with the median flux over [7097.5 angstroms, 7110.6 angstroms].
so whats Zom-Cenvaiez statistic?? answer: 7.94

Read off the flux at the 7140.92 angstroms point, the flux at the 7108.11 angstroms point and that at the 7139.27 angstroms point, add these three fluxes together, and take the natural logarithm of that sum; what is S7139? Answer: 3.885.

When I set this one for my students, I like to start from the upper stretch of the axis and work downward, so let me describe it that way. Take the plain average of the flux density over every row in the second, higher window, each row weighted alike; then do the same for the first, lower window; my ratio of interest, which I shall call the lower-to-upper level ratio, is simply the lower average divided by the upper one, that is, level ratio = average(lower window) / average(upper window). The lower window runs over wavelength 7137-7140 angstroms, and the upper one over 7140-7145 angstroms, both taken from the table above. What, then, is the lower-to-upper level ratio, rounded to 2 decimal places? 0.98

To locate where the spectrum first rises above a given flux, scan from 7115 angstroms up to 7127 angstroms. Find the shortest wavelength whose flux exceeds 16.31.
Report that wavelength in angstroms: 7116.30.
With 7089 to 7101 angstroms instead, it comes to 7090.13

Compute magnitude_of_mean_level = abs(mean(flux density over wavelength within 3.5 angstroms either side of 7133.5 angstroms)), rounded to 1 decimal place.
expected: 16.1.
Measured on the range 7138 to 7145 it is 16.1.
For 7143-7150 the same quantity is 15.9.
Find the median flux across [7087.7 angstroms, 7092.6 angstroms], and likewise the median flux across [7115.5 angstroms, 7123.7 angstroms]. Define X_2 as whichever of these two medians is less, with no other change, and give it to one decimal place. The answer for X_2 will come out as 16.4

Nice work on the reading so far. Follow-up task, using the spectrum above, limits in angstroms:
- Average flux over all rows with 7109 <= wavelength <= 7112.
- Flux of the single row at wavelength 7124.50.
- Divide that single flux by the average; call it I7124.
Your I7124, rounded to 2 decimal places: 1.02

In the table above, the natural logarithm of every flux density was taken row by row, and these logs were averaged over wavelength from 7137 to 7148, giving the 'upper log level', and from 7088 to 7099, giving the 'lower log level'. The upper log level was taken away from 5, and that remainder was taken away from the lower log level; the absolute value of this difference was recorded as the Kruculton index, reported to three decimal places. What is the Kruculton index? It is 0.566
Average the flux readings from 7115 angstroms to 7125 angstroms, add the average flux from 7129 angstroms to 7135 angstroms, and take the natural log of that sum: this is 3.49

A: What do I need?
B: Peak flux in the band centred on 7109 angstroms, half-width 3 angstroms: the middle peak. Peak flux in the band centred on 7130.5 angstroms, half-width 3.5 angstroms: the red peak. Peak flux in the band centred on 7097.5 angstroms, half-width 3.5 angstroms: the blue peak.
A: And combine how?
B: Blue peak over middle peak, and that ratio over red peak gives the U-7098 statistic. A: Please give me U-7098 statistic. 0.0587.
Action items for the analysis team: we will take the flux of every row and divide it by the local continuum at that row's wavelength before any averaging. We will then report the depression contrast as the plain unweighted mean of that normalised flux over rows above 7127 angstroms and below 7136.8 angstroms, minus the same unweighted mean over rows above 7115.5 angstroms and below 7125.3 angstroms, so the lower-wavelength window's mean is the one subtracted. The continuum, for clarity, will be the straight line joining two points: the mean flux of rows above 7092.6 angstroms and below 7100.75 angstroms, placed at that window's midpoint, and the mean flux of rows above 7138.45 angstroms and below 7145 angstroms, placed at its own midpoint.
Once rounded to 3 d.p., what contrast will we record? -0.042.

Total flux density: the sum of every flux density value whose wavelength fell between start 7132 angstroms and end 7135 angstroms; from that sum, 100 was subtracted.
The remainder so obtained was -67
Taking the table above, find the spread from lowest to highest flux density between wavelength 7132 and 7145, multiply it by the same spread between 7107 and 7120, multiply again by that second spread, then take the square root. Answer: 0.84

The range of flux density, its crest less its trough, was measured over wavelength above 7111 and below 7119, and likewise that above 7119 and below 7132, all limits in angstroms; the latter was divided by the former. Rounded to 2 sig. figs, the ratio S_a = 1.4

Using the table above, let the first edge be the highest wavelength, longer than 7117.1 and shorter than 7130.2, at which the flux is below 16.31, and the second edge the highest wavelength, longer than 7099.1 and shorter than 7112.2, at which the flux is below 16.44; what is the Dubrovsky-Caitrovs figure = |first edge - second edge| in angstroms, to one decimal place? 18.0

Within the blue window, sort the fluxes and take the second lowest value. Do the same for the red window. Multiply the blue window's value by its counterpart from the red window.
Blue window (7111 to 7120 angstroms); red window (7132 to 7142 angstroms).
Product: 254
